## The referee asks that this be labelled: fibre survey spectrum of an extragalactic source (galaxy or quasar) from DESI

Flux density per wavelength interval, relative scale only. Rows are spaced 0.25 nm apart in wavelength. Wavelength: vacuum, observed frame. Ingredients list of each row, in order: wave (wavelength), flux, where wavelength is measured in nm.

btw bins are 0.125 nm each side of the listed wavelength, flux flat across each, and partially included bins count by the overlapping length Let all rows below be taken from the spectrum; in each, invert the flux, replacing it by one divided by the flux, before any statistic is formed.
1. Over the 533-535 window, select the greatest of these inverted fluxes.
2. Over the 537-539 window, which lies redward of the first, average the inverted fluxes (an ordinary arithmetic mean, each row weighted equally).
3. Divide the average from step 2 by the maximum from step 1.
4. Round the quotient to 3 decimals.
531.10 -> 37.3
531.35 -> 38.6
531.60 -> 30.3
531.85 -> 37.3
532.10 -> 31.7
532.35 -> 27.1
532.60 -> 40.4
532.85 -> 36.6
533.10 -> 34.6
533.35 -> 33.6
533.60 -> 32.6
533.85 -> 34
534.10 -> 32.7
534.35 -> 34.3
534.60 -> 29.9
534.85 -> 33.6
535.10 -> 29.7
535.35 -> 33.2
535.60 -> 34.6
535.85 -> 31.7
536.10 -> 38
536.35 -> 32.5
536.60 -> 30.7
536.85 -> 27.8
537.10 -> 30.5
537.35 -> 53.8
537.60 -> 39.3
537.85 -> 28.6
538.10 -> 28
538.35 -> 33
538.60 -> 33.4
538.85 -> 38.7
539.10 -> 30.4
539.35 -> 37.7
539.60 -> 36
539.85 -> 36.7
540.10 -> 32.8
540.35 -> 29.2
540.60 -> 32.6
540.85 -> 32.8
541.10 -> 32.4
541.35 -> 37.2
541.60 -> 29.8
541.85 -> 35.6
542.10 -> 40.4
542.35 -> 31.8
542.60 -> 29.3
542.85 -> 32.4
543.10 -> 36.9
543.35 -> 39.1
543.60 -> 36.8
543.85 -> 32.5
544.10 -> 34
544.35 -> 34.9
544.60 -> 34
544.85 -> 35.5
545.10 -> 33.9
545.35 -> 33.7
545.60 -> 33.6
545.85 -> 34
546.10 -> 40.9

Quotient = 0.873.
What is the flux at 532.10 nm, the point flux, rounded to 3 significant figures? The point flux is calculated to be 31.7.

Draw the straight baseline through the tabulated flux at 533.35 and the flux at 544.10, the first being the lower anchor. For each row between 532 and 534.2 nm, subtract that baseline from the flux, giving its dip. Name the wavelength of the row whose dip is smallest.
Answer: 532.35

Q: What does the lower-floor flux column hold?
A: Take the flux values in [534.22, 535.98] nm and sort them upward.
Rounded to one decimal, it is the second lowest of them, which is 29.9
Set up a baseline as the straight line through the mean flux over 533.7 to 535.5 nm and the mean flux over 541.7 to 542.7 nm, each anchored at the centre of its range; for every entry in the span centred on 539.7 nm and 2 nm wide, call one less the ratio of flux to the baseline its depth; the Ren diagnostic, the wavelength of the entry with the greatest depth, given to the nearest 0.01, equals 540.35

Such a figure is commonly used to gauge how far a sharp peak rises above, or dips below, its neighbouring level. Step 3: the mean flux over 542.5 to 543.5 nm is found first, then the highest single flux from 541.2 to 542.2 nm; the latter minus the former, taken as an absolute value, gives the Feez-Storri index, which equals 6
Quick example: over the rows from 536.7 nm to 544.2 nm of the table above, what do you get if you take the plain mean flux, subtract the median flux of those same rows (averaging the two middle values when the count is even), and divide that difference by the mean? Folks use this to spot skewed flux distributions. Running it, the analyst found 0.041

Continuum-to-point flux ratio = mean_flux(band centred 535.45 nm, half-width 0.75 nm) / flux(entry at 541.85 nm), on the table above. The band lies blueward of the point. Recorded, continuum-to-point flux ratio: 0.94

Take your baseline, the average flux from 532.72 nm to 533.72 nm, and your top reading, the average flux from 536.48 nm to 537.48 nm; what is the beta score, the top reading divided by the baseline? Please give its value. 1.04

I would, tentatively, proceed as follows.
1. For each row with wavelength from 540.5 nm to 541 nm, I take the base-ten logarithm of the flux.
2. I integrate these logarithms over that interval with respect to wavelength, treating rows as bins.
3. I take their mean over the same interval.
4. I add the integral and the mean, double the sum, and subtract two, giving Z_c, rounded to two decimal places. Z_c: 2.54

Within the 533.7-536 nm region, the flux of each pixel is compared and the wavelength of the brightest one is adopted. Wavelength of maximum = 535.60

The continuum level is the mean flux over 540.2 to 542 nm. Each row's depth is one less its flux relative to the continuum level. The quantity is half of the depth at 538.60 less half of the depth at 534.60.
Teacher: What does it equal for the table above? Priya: -0.05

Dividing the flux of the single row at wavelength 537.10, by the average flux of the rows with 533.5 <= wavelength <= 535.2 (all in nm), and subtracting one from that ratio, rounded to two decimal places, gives -0.06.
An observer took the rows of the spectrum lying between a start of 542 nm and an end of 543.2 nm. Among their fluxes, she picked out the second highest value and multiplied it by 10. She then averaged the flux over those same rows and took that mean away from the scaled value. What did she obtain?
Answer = 335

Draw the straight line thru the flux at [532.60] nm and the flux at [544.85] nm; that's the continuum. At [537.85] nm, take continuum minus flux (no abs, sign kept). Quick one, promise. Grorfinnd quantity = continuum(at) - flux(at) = 9.7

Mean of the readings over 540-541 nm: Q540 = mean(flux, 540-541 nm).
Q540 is 31.8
